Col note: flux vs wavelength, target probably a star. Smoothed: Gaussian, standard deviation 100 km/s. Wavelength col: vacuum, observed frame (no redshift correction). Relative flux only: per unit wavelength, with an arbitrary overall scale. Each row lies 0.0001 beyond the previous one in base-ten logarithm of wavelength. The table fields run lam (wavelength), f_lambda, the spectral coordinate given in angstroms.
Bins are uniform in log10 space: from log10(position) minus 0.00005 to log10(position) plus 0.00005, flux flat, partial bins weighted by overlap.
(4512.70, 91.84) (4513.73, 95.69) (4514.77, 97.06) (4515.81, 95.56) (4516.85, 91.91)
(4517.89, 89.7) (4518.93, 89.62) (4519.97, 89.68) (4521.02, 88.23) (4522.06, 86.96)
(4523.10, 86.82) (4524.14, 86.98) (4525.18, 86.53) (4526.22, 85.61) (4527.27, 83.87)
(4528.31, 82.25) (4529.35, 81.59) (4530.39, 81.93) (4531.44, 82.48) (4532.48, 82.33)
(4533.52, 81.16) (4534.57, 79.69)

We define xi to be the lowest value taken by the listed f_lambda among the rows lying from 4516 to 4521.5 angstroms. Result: 88.23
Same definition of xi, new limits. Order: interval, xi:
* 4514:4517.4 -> 91.91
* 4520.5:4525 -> 86.82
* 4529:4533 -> 81.59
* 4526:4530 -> 81.59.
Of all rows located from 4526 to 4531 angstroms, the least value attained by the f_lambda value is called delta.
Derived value 81.59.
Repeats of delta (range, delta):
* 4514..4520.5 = 89.62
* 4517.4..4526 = 86.53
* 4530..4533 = 81.93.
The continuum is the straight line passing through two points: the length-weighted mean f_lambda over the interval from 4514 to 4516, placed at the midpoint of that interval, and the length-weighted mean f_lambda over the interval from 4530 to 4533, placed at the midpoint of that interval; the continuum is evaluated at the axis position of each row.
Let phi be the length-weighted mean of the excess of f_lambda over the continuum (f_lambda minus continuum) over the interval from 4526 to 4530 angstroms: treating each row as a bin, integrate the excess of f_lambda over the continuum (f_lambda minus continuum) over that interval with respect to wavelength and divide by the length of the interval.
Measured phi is -2.1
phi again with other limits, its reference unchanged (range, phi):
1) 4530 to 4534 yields 0.2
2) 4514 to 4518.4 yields -1.6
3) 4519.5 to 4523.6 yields -2.8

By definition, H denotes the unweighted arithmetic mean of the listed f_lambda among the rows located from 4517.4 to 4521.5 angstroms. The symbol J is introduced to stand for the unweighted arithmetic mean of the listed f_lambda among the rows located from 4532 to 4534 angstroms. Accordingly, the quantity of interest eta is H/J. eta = 1.09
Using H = 89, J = 82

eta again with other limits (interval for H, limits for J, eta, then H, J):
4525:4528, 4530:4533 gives 1.04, 85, 82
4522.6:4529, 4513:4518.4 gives 0.91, 85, 94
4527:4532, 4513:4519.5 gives 0.88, 82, 93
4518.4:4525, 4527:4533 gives 1.07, 88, 82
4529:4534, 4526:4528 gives 0.97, 82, 85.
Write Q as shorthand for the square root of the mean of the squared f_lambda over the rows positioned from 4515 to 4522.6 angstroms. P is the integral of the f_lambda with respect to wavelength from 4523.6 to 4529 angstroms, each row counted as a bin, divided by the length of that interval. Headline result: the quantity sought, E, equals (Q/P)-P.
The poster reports -83.9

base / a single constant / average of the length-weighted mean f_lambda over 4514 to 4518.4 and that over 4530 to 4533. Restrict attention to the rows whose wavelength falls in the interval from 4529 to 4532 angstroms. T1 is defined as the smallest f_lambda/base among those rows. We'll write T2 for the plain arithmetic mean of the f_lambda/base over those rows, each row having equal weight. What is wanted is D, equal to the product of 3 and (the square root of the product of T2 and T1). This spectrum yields 2.79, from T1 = 0.93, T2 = 0.93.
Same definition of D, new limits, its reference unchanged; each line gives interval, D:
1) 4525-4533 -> 2.81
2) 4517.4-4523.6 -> 2.99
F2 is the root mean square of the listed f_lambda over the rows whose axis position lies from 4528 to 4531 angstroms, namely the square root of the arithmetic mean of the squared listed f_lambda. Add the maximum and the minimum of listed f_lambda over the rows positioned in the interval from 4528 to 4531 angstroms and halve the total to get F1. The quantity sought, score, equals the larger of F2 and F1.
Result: 82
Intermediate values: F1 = 82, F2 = 82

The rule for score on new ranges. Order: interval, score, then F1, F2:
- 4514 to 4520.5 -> 93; 93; 92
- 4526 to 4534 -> 83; 83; 83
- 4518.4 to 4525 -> 88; 88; 88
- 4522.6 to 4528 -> 86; 85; 86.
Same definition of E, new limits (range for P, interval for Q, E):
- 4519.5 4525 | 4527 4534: -86.7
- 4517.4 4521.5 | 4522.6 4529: -88.2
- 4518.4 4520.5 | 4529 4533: -88.4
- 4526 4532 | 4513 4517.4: -81.6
